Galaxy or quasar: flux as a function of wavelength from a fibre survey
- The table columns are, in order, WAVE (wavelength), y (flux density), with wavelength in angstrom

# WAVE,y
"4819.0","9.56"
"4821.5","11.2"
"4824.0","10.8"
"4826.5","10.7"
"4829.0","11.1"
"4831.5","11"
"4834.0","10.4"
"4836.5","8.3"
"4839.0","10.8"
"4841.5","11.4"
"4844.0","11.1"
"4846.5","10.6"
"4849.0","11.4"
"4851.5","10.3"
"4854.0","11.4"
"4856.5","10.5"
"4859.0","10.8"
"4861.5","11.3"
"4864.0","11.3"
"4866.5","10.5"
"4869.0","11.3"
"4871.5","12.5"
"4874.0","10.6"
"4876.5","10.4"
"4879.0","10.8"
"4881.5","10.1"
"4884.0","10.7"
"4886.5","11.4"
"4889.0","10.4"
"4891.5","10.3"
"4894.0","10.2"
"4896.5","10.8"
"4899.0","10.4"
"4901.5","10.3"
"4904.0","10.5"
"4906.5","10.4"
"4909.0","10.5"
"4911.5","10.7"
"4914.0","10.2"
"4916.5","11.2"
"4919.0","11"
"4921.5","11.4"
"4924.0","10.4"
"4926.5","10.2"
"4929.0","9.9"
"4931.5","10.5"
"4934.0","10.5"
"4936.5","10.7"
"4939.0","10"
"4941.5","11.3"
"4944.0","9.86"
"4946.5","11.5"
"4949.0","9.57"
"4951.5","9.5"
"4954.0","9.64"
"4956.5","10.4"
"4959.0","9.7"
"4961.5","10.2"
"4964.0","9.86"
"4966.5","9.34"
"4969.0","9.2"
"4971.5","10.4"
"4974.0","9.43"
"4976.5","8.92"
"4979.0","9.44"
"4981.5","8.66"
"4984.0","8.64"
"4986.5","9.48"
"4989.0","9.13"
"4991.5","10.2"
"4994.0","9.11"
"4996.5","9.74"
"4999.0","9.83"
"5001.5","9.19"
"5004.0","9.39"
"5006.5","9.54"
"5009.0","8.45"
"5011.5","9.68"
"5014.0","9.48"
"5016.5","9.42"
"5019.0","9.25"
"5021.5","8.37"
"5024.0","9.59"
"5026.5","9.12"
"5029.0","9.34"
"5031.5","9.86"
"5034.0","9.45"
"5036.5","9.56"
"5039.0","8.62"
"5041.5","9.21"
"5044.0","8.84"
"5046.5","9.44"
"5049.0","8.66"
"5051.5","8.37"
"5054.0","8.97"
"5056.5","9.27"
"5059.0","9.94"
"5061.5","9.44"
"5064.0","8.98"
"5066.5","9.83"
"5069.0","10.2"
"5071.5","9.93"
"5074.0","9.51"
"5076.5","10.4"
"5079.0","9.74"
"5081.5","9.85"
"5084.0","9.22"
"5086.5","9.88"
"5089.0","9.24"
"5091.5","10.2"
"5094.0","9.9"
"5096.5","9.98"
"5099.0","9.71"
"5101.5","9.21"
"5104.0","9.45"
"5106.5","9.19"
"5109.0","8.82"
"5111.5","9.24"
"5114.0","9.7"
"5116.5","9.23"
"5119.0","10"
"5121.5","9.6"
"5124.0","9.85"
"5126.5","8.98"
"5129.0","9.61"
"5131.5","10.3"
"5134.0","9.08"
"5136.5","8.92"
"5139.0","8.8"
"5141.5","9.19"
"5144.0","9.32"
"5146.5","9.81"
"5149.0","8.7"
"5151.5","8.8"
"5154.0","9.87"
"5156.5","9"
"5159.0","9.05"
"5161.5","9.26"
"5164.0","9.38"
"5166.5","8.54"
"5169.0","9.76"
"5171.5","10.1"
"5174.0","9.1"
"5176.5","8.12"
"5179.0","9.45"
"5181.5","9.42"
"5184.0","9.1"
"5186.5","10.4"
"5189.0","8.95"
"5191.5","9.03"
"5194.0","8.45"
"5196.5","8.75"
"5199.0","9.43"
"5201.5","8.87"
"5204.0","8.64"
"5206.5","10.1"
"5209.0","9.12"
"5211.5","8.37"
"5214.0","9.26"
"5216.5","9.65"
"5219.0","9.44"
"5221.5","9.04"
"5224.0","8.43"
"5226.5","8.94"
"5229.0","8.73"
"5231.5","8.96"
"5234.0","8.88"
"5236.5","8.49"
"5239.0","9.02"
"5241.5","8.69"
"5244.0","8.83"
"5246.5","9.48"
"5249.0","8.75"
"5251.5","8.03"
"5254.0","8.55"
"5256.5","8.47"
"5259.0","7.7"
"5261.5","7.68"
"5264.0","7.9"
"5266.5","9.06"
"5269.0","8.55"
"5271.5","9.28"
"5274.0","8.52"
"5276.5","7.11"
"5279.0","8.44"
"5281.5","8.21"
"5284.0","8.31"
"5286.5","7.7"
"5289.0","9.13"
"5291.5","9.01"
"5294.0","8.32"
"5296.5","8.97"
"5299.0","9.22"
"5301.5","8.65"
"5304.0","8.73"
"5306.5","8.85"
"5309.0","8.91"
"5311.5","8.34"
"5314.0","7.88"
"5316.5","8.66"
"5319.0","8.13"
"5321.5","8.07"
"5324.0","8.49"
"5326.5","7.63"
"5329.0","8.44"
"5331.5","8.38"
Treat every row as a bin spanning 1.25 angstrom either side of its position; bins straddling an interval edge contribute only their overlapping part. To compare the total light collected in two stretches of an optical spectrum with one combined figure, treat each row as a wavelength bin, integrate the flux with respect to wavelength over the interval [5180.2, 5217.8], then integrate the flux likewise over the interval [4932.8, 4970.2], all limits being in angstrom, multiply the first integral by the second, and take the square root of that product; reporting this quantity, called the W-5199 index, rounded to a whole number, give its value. 361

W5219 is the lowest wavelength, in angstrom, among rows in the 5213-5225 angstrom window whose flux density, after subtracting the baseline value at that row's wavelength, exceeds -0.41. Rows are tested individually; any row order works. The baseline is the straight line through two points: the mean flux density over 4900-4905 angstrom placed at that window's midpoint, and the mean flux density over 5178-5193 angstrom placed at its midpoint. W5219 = 5214.0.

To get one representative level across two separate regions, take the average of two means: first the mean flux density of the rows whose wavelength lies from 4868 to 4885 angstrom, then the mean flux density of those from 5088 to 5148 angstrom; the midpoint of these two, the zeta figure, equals 10.2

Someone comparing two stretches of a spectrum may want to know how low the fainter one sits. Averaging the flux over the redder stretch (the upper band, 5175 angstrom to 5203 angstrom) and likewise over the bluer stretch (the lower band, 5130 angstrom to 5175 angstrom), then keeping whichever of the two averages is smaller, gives 9.1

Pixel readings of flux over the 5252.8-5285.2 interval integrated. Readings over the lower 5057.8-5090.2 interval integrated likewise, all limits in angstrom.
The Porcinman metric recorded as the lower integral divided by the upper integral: 1.17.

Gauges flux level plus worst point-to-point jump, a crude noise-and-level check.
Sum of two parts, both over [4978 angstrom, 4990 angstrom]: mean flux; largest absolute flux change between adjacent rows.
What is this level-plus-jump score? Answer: 9.9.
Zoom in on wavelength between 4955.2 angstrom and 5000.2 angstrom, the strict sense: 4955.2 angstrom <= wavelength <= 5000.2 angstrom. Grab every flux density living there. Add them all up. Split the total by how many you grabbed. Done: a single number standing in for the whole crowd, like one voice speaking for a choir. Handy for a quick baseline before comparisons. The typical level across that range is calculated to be 9.54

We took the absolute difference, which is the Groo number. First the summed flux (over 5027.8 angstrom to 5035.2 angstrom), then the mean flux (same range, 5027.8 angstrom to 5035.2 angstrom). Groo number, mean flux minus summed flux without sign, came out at 19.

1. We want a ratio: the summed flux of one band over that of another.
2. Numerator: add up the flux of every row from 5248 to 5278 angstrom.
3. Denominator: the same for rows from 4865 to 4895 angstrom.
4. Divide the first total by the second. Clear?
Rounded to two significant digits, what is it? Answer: 0.77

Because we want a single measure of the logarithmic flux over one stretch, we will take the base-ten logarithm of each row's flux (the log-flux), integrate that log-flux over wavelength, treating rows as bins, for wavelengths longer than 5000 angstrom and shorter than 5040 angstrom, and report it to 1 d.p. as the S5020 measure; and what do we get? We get 38.7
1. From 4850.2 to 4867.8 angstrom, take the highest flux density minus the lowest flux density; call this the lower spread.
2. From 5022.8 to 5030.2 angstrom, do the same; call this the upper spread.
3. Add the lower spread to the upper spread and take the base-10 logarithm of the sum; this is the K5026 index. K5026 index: 0.20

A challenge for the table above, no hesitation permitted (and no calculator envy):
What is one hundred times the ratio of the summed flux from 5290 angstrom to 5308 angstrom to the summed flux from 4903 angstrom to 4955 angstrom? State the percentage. 28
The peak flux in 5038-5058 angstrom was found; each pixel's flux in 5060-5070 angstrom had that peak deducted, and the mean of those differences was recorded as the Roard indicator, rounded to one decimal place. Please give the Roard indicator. 0.2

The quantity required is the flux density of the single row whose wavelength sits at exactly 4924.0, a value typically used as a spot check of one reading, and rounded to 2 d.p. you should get 10.40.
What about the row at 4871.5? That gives 12.50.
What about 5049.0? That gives 8.66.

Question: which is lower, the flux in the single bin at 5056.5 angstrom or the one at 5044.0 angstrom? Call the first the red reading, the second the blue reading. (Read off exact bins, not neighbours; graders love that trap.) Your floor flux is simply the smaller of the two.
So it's 8.8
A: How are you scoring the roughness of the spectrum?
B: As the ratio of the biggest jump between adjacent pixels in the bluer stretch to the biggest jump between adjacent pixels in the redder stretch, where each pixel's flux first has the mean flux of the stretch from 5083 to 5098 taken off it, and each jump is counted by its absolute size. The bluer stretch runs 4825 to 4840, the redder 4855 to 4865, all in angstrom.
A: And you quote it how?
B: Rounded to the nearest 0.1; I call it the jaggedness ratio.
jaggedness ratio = 5.0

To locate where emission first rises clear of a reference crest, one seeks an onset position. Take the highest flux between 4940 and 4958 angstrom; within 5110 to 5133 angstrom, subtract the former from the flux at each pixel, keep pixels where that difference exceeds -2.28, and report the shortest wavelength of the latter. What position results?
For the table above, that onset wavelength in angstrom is 5111.5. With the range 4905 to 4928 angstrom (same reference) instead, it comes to 4906.5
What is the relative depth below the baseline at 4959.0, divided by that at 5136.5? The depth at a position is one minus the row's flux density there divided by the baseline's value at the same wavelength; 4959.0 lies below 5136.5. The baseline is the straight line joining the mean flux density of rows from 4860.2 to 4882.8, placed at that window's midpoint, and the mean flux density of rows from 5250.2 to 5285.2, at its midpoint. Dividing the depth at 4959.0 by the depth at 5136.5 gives 2.4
